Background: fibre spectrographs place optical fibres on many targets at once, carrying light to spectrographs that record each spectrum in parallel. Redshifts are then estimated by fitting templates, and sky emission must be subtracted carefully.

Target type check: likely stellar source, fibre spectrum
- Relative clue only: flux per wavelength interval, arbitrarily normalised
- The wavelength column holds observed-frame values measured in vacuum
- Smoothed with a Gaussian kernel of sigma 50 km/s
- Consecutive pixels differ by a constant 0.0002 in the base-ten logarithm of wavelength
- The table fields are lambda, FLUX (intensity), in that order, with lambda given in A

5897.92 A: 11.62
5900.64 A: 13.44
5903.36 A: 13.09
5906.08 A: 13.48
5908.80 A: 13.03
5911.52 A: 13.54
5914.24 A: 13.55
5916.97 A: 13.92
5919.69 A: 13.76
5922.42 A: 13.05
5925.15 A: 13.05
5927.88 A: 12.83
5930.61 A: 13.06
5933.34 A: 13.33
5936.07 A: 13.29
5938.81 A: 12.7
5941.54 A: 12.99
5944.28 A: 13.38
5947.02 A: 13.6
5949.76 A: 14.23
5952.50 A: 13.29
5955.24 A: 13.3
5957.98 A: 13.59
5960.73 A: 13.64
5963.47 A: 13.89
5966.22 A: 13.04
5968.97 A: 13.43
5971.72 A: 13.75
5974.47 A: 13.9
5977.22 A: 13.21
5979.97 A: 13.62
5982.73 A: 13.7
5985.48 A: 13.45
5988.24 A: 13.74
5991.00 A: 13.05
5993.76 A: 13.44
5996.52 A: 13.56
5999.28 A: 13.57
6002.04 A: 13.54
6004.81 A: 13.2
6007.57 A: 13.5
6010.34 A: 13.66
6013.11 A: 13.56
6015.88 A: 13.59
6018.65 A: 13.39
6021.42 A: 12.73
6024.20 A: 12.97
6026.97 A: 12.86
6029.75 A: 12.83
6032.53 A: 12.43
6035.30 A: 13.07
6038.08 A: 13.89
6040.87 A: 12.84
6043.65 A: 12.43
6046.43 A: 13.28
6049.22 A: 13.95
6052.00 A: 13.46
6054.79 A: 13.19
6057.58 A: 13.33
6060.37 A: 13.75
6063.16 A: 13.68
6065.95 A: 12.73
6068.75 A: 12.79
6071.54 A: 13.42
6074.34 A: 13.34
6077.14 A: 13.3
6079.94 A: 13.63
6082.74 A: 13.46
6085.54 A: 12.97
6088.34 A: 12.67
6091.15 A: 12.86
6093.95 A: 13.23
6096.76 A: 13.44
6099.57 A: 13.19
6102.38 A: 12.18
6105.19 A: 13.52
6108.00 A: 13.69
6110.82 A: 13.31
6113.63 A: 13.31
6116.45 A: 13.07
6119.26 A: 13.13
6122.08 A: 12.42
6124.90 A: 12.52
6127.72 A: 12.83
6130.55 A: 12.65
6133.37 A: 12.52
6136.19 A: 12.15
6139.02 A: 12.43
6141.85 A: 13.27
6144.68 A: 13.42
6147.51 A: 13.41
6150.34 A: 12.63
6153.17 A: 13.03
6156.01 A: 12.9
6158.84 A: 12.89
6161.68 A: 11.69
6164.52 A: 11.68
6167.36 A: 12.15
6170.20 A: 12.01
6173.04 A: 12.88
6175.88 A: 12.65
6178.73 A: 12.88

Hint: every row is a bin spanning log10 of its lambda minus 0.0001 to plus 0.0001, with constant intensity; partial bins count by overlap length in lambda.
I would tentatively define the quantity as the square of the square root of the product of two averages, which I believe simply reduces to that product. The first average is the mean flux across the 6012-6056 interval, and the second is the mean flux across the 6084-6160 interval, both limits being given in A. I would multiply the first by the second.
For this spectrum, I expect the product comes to 170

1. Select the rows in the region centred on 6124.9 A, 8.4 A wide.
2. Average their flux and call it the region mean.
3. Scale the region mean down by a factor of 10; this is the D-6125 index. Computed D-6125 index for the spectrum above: 1.26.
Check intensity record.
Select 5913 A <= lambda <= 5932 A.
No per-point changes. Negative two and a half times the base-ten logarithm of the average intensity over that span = -2.81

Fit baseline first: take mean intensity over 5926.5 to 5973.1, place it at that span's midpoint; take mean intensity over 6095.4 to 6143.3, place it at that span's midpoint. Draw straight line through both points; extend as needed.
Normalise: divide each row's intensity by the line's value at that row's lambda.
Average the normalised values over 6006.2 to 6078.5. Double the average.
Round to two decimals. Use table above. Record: 2.02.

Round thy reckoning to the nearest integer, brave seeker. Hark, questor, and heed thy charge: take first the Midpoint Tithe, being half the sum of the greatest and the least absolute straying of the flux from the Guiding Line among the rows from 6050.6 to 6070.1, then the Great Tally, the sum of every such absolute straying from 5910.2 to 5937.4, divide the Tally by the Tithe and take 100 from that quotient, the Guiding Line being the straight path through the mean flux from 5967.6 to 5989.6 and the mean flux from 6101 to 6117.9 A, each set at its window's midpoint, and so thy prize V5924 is -85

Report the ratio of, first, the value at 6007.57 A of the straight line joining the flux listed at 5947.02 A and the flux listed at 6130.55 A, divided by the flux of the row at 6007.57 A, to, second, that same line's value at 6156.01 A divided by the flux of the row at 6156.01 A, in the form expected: 1.014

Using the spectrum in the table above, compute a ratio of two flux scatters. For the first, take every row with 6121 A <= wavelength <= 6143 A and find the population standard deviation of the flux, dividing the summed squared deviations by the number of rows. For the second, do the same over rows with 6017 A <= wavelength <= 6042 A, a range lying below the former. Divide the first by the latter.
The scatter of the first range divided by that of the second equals 0.79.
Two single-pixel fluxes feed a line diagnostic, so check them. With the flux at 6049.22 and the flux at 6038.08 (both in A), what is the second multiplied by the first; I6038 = 194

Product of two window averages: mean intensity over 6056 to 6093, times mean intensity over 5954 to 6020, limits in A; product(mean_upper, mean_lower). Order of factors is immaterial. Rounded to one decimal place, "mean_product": 178.7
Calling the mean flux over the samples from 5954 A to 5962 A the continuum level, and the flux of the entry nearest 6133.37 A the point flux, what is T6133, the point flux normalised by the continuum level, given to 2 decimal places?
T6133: 0.93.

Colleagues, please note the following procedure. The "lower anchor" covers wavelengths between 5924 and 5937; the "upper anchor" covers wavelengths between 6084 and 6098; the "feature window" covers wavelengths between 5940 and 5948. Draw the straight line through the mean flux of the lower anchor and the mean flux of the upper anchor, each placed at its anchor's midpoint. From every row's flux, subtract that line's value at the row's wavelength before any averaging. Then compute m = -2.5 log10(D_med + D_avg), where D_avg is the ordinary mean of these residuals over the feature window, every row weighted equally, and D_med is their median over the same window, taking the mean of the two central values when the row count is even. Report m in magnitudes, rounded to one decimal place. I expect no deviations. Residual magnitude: 0.8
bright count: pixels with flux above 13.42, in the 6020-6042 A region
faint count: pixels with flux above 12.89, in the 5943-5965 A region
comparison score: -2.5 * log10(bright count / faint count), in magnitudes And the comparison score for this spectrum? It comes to 2.3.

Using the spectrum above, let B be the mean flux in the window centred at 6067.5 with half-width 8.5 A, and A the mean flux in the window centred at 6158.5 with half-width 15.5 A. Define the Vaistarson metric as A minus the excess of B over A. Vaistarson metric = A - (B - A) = 11.9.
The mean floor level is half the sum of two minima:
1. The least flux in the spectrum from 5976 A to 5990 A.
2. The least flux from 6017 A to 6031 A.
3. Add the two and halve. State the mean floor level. 13.0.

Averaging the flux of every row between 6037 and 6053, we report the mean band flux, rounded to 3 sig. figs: 13.3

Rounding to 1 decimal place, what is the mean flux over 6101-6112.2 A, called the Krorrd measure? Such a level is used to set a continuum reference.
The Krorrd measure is 13.2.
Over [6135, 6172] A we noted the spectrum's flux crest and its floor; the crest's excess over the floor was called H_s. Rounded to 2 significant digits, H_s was 1.7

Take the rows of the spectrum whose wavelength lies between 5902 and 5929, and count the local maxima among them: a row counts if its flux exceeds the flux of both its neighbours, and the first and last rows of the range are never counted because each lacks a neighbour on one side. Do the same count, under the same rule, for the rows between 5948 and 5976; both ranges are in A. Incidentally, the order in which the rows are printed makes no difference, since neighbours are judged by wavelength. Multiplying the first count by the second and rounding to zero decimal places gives 2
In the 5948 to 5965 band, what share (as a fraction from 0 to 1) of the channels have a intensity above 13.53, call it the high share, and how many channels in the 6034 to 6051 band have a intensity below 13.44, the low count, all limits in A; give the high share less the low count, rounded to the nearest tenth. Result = -3.3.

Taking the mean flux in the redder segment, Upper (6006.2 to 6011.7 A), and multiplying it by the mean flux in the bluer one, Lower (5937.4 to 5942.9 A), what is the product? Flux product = 174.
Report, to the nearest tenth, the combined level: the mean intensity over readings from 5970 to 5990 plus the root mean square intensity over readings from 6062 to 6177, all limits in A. 26.5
